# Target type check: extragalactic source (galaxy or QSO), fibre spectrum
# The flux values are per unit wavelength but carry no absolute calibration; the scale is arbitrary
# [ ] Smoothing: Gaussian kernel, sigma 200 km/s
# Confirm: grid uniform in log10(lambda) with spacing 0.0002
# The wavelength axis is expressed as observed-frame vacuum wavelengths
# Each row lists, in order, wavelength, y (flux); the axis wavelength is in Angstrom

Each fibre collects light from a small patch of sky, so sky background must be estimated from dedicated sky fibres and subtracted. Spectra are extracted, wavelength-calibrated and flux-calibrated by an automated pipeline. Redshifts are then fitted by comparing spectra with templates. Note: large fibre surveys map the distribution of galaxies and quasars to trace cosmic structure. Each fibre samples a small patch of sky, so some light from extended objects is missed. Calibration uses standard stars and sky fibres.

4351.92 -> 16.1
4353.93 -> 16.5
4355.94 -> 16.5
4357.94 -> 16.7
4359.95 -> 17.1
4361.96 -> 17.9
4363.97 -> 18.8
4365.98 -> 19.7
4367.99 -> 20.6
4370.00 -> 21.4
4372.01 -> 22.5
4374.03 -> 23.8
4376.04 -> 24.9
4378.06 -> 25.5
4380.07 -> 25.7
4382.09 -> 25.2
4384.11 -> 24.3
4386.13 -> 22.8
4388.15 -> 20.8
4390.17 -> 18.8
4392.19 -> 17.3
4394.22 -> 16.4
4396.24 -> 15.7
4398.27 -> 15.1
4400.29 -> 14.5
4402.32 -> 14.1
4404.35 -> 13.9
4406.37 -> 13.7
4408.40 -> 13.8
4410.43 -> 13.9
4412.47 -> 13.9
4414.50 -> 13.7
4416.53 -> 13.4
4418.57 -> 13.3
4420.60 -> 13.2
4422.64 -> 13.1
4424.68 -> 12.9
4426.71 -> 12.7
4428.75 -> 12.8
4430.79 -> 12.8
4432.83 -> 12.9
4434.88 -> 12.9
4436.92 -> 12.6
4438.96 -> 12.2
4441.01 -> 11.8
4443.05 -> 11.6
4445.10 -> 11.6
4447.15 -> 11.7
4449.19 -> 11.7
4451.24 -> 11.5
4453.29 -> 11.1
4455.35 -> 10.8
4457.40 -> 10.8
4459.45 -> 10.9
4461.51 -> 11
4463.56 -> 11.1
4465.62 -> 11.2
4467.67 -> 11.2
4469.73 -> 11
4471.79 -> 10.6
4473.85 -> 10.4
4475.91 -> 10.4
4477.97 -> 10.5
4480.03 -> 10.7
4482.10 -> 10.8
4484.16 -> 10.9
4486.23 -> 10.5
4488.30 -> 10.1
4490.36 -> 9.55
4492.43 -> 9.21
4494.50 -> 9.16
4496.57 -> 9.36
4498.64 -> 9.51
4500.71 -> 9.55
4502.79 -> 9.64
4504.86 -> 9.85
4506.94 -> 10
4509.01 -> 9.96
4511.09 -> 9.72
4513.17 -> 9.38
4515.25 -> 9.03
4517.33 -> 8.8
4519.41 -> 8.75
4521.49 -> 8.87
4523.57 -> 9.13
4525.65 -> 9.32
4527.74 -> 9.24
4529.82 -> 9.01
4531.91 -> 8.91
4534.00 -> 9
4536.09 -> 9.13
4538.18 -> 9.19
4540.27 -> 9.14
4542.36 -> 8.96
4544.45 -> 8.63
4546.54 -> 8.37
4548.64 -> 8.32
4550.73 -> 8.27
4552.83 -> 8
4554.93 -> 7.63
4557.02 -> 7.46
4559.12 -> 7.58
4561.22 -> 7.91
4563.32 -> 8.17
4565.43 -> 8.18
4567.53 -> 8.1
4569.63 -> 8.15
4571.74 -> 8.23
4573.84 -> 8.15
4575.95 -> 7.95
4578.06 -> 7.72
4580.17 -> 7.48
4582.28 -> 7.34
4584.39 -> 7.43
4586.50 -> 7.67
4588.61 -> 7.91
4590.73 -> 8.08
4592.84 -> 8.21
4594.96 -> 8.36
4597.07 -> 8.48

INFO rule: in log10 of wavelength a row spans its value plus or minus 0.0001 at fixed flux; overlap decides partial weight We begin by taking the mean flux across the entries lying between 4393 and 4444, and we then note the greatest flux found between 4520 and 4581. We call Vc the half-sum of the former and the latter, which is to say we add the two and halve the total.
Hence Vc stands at 11.4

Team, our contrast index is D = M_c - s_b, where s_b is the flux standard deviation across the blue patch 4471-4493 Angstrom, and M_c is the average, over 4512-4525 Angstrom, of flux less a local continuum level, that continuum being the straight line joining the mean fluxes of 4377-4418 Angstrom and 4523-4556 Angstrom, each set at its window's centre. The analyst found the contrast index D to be -1.6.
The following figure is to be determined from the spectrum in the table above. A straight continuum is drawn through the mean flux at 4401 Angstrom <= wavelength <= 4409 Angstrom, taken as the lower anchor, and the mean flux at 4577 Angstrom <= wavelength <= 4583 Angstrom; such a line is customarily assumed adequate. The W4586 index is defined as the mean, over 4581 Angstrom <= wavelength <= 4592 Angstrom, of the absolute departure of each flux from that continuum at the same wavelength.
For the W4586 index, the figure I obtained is 0.4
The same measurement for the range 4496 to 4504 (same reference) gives 0.9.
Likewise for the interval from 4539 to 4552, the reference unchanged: 0.2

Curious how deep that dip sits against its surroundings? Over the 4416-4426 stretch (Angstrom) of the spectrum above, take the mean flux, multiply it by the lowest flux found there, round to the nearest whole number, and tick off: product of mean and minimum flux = 170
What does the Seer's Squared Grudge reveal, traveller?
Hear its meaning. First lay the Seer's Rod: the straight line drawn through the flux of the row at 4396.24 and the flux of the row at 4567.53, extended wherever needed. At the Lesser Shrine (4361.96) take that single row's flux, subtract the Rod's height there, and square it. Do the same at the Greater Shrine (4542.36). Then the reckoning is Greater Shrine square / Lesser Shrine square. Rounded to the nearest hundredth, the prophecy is 0.14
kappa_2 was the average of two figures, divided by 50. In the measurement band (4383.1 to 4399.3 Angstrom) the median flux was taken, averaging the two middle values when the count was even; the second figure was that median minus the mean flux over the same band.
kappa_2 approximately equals 0.17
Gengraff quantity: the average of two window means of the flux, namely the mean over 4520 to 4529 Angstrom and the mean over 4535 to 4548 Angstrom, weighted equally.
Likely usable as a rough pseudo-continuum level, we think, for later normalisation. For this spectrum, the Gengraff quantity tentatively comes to 9.0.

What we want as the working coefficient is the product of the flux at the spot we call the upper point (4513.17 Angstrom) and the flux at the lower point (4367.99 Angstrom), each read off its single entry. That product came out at 193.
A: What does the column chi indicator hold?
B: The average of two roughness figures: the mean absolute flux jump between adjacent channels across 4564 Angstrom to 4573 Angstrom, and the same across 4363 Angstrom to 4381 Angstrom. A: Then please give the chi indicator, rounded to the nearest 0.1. 0.5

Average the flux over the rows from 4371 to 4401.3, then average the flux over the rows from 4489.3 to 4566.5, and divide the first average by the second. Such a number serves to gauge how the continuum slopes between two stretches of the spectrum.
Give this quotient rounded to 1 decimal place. 2.3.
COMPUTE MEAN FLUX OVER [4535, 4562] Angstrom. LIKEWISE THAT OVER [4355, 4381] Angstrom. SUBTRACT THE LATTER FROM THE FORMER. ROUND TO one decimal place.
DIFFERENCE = -12.5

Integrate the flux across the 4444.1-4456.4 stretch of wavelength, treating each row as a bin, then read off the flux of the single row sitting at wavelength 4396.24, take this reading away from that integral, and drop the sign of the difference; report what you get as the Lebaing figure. 124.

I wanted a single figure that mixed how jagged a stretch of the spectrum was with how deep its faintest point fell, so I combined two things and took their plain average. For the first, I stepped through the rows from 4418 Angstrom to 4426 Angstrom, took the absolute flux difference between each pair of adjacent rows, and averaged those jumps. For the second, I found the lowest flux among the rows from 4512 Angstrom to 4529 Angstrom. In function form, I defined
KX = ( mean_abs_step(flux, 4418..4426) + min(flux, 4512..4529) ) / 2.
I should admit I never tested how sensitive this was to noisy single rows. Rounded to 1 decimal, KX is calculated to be 4.4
